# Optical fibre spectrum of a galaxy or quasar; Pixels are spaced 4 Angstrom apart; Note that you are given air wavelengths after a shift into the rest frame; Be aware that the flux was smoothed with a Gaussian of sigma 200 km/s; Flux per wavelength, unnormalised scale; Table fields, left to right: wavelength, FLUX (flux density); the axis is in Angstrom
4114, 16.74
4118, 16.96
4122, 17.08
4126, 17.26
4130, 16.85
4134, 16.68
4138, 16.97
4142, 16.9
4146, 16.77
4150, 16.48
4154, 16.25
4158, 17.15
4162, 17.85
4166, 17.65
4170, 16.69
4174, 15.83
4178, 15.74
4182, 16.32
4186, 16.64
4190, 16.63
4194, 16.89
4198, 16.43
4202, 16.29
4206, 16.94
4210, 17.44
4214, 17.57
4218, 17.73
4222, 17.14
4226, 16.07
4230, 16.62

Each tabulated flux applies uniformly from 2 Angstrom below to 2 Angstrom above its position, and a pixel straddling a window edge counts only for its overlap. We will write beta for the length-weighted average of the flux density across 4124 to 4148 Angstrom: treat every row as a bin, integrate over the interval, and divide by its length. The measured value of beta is 16.9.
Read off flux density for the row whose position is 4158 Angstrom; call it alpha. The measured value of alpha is 17.15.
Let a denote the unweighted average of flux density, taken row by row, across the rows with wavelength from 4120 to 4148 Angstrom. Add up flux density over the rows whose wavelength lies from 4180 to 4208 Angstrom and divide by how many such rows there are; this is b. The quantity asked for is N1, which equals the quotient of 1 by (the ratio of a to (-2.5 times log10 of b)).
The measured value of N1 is -0.1801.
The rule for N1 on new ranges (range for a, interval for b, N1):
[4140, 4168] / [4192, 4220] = -0.1810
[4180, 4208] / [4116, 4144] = -0.1852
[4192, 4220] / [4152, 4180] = -0.1795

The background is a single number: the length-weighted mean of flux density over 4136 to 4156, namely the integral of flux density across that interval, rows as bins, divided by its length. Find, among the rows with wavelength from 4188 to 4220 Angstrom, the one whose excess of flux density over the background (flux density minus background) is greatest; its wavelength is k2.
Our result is 4218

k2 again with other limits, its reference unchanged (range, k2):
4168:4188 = 4170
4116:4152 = 4126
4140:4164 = 4162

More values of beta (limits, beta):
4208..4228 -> 17.2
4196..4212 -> 16.8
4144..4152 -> 16.6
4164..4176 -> 16.7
